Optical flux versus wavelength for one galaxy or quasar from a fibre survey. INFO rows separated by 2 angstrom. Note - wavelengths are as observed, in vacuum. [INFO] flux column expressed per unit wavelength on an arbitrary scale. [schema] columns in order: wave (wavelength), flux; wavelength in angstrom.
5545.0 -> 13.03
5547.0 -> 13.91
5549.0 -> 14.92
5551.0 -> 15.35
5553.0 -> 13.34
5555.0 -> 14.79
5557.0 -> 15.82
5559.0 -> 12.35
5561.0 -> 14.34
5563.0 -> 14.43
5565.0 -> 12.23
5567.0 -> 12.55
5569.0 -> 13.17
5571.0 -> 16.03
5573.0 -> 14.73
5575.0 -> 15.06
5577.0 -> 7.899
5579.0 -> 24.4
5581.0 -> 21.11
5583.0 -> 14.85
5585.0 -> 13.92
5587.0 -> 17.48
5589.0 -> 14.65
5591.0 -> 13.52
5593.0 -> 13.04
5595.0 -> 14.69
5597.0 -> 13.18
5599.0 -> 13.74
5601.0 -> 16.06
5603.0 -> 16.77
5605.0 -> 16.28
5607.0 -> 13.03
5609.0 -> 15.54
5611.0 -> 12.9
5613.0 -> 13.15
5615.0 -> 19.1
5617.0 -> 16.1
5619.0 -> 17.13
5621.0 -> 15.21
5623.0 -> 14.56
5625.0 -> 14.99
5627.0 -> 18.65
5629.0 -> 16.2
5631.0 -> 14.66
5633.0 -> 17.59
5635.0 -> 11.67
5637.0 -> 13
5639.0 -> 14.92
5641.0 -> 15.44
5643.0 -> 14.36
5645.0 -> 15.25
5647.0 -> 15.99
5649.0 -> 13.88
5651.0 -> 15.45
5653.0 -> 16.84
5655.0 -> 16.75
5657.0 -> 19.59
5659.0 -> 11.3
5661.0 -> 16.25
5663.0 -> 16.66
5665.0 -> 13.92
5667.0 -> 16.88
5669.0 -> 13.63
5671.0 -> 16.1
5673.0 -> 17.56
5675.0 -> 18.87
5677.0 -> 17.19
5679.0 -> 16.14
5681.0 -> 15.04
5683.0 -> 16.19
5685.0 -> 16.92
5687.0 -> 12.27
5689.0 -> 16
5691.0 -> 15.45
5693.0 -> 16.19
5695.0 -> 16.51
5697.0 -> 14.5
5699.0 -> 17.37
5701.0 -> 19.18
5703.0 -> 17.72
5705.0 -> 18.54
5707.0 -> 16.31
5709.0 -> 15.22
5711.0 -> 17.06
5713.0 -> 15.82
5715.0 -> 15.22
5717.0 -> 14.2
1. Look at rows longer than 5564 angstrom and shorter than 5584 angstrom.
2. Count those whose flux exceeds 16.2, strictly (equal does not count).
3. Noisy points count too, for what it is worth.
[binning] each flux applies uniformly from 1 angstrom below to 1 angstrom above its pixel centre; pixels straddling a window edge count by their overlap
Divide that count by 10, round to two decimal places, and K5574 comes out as 0.20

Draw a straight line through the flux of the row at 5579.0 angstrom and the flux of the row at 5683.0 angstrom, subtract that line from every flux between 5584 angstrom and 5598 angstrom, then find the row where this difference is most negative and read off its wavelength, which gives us 5593.0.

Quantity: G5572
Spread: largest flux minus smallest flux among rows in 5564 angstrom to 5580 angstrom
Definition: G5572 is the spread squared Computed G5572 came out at 272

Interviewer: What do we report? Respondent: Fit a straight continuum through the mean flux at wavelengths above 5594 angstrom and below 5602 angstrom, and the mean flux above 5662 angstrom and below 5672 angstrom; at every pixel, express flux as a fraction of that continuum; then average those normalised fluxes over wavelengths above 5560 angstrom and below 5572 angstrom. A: 0.99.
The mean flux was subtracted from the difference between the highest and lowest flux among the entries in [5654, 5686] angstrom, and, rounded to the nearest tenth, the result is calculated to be -7.9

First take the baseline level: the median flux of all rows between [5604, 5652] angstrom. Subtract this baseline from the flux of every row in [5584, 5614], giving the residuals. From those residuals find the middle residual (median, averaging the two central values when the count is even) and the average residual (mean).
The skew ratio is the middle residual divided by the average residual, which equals 1.9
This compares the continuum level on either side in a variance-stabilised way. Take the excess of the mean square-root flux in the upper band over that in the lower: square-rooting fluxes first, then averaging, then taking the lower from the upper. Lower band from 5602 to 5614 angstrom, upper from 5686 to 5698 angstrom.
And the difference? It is 0.071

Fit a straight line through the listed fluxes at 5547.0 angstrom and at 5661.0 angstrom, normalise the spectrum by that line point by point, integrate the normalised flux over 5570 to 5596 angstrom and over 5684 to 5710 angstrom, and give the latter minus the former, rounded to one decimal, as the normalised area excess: -2.5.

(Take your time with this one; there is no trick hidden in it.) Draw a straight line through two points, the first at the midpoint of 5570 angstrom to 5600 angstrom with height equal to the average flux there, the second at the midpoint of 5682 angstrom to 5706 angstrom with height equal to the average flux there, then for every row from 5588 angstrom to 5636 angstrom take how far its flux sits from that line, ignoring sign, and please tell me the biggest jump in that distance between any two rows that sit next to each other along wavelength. 3.0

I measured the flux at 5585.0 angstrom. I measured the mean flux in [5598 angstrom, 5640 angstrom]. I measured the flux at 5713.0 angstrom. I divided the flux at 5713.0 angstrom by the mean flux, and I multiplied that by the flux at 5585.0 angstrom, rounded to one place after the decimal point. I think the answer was 14.4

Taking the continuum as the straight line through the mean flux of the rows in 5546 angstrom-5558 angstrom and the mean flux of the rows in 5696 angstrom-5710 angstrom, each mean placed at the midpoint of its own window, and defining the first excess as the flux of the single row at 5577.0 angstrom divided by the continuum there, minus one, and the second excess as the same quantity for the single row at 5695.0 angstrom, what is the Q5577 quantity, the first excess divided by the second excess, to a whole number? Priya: 23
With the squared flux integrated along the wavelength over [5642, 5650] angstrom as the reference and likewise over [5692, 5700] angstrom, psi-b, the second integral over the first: 1.18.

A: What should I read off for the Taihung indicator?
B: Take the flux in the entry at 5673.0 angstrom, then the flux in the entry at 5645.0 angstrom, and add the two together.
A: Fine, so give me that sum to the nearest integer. 33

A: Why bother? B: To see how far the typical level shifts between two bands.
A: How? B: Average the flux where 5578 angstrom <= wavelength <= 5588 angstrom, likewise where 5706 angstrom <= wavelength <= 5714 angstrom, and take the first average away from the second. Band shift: -2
